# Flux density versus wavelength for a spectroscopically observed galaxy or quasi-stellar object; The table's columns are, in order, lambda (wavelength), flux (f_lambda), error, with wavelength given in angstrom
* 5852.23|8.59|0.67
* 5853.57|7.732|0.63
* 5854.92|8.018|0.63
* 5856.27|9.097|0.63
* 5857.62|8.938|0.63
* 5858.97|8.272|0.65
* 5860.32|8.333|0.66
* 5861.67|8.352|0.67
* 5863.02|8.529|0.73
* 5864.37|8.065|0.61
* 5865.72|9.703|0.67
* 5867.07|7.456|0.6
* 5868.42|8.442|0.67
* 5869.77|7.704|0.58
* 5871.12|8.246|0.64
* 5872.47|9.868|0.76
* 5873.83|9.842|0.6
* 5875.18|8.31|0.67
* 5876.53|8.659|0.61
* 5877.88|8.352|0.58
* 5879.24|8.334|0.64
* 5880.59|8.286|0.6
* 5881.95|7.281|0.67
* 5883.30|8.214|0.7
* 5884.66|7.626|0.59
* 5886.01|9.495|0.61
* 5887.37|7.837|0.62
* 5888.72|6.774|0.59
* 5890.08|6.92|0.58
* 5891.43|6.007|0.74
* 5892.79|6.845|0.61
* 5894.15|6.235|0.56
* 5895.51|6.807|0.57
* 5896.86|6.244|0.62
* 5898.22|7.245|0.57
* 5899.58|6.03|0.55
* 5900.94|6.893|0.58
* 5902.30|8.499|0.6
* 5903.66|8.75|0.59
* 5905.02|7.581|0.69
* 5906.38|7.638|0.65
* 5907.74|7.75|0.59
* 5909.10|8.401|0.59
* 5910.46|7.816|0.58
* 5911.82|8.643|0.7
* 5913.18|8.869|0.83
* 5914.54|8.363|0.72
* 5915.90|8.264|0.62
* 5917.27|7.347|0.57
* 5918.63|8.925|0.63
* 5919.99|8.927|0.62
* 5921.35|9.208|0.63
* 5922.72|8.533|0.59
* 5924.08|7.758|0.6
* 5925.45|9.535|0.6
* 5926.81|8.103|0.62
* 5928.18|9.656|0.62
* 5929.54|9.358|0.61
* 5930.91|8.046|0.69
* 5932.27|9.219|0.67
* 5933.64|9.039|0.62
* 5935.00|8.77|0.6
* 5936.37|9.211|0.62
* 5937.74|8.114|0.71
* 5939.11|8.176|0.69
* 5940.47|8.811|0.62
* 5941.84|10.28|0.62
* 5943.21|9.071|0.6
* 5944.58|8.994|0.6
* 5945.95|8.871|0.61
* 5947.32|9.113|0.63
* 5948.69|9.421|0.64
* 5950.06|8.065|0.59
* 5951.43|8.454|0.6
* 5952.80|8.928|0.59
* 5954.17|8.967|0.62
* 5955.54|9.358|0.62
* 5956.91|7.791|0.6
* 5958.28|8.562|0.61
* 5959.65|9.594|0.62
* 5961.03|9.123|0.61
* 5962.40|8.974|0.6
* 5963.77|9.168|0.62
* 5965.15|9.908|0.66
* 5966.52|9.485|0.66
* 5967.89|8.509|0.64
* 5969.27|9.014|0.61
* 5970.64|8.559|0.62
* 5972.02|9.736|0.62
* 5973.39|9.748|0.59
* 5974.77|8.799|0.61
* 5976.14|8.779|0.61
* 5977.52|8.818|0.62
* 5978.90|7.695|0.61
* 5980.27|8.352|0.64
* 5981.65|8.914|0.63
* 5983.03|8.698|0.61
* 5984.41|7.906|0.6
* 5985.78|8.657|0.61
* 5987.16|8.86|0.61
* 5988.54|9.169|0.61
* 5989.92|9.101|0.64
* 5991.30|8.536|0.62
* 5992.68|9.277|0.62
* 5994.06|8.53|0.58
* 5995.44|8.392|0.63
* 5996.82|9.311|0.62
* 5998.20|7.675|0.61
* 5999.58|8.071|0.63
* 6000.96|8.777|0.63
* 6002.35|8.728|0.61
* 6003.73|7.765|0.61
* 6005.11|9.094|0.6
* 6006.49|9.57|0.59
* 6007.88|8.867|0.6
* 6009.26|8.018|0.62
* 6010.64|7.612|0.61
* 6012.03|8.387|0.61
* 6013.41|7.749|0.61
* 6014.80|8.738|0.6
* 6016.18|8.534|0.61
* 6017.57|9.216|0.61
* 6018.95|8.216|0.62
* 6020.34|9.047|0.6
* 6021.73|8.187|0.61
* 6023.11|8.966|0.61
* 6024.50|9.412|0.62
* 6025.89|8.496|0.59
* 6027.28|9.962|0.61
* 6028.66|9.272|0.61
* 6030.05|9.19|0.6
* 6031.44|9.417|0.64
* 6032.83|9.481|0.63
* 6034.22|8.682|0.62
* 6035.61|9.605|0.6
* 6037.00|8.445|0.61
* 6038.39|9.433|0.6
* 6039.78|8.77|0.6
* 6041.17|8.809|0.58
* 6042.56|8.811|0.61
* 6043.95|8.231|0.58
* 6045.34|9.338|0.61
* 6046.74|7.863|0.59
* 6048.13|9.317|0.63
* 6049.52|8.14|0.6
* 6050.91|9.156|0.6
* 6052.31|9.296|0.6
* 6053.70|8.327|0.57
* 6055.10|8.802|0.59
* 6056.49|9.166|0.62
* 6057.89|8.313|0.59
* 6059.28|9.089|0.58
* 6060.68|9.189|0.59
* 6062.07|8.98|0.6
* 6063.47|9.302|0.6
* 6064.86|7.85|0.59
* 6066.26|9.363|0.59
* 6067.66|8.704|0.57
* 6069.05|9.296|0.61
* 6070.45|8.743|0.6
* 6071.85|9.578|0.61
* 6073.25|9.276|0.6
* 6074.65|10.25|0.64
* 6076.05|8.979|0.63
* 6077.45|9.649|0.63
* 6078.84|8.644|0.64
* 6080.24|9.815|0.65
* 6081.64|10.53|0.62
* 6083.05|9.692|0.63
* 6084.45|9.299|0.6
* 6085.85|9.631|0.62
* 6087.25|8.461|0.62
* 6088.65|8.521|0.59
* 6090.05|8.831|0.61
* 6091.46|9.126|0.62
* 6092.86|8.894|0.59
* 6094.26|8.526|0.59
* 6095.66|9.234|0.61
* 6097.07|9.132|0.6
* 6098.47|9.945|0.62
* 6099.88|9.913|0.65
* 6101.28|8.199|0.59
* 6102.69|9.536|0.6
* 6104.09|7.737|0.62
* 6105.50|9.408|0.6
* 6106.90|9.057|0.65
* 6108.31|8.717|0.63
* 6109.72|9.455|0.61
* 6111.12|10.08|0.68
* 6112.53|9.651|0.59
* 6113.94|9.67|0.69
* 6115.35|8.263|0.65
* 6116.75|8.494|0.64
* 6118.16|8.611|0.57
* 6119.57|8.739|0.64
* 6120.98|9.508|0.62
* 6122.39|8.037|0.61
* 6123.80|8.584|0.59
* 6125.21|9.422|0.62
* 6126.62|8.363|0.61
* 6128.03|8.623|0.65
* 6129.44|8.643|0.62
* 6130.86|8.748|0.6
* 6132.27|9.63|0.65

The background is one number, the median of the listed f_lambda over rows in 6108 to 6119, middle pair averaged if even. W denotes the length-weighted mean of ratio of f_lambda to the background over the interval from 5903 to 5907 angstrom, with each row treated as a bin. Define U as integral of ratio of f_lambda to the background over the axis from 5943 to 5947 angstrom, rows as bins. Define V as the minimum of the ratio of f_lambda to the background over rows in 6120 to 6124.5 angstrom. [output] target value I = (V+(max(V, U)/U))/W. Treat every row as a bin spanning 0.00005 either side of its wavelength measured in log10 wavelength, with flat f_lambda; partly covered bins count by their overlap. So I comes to 2.14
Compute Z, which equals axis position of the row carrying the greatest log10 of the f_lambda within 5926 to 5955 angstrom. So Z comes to 5941.84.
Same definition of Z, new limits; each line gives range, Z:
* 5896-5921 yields 5919.99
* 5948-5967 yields 5965.15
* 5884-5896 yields 5886.01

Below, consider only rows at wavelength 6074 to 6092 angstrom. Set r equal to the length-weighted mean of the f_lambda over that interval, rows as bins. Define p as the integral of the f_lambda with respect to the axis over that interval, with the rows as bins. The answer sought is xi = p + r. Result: 177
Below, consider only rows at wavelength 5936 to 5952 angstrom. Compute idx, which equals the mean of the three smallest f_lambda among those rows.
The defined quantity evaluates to 8.1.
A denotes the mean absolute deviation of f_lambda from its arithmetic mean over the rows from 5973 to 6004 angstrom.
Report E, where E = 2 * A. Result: 0.83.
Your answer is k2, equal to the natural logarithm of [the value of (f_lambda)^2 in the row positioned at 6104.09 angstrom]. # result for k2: 4.09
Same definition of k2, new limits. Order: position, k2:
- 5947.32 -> 4.42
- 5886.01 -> 4.50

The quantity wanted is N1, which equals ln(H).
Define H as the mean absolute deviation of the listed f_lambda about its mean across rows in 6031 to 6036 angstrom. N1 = -1.2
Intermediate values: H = 0.31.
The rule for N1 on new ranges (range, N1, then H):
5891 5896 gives -1.0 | 0.35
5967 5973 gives -0.9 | 0.42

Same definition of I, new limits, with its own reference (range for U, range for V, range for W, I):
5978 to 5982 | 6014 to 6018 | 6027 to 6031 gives 1.87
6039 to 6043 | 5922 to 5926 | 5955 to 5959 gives 1.97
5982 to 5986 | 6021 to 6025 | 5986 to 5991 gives 1.93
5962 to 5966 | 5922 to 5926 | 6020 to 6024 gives 1.93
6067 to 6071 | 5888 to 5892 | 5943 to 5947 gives 1.68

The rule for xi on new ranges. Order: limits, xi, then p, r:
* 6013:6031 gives 169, 160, 8.9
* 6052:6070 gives 169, 160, 8.9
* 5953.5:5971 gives 167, 158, 9.0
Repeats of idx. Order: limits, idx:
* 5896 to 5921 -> 6.4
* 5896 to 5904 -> 6.4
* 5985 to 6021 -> 7.7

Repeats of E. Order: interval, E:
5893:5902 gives 0.81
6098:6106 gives 1.54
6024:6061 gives 0.87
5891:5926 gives 1.72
